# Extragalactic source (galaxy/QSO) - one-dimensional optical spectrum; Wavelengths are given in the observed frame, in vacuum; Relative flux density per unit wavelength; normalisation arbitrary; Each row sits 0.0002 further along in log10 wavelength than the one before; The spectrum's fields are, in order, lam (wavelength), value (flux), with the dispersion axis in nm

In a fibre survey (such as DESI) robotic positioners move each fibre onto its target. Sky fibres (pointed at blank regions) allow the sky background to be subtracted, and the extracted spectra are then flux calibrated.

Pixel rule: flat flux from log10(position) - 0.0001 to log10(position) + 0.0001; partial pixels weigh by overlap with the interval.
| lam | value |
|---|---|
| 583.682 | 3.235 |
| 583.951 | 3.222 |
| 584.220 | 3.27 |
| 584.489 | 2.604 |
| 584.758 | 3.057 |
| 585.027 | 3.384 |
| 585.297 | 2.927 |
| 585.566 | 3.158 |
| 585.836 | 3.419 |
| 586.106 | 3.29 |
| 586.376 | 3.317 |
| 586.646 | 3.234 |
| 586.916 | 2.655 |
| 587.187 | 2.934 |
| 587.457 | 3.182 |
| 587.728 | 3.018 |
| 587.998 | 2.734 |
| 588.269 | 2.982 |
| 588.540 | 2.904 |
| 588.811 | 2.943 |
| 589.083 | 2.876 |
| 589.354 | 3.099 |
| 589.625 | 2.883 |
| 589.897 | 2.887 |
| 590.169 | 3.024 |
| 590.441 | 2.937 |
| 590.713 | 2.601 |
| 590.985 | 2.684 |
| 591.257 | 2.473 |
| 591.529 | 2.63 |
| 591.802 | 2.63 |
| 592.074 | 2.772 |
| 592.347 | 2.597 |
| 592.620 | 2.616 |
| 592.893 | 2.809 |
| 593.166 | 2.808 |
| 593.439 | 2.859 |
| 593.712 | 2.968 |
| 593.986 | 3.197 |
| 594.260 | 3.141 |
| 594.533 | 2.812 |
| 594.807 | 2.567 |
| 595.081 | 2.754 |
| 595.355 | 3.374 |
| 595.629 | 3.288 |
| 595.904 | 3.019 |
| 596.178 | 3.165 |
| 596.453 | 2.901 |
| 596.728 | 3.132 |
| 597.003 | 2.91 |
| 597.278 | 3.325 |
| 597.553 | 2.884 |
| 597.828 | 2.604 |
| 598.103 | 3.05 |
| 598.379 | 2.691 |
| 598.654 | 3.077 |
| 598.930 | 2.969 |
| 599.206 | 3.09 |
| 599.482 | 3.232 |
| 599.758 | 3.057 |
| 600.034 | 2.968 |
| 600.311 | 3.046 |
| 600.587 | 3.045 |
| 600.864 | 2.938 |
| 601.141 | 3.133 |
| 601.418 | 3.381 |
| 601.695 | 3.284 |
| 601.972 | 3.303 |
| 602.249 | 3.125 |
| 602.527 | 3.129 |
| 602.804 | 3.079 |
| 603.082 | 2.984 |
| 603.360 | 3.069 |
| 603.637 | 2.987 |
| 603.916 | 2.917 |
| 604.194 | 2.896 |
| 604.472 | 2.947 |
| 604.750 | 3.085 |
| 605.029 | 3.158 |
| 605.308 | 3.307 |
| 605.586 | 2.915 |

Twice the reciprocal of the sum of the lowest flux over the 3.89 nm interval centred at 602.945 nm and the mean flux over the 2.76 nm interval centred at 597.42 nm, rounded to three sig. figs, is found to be 0.341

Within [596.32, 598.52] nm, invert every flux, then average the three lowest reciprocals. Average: 0.316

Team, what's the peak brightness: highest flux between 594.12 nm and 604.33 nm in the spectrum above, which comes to 3.381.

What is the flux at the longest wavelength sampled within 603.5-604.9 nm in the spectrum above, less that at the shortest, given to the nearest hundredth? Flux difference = 0.10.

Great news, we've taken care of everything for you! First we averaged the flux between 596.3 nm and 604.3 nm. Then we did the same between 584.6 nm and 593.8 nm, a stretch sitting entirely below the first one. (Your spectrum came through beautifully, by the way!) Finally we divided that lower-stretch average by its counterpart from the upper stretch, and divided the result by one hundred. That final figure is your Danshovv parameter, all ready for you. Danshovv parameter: 0.0096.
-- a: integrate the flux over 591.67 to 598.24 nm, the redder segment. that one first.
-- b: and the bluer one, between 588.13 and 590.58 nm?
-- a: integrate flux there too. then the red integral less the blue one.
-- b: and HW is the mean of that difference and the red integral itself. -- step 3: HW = 16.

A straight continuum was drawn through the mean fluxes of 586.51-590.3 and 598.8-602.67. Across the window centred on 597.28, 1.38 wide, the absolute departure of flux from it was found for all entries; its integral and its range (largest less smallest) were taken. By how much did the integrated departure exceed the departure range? -0.10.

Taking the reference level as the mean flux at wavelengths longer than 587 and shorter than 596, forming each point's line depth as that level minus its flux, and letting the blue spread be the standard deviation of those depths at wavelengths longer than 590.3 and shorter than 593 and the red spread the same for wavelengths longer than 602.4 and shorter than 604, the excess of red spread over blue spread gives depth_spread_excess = -0.054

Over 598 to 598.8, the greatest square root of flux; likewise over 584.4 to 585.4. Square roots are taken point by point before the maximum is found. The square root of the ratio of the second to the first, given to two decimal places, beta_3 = 1.02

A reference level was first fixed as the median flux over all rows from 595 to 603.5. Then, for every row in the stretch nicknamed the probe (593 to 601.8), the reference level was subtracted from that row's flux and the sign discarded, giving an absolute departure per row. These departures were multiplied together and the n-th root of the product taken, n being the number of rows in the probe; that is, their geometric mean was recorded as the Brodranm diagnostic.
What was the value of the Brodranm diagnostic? 0.109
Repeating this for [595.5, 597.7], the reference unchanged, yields 0.130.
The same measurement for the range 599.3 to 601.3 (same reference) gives 0.051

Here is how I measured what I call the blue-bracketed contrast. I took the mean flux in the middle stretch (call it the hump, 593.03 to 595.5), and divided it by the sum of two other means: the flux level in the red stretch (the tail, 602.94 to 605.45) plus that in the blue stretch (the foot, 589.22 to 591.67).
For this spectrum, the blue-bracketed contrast 0.504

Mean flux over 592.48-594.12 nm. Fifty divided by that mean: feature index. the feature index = 17.4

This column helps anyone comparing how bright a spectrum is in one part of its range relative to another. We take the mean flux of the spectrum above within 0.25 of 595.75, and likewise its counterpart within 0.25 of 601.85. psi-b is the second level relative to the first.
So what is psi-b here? 1.04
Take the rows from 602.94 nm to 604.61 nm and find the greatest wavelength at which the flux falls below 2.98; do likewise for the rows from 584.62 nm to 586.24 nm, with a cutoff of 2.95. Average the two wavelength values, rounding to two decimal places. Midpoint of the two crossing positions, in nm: 594.88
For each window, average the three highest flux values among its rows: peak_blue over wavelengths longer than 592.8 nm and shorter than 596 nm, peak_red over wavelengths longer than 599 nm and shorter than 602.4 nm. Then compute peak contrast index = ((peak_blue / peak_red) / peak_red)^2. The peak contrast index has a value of 0.09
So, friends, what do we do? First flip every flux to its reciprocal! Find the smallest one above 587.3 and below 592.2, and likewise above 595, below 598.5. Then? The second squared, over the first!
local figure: 0.280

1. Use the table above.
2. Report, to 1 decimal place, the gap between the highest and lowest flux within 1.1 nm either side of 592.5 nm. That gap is 0.3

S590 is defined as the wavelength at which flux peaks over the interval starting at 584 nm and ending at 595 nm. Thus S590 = 585.836 nm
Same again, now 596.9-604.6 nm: 601.418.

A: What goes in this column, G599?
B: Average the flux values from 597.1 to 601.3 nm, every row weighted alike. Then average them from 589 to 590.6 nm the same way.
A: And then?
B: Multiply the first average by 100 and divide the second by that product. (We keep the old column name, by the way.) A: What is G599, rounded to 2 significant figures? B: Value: 0.0098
